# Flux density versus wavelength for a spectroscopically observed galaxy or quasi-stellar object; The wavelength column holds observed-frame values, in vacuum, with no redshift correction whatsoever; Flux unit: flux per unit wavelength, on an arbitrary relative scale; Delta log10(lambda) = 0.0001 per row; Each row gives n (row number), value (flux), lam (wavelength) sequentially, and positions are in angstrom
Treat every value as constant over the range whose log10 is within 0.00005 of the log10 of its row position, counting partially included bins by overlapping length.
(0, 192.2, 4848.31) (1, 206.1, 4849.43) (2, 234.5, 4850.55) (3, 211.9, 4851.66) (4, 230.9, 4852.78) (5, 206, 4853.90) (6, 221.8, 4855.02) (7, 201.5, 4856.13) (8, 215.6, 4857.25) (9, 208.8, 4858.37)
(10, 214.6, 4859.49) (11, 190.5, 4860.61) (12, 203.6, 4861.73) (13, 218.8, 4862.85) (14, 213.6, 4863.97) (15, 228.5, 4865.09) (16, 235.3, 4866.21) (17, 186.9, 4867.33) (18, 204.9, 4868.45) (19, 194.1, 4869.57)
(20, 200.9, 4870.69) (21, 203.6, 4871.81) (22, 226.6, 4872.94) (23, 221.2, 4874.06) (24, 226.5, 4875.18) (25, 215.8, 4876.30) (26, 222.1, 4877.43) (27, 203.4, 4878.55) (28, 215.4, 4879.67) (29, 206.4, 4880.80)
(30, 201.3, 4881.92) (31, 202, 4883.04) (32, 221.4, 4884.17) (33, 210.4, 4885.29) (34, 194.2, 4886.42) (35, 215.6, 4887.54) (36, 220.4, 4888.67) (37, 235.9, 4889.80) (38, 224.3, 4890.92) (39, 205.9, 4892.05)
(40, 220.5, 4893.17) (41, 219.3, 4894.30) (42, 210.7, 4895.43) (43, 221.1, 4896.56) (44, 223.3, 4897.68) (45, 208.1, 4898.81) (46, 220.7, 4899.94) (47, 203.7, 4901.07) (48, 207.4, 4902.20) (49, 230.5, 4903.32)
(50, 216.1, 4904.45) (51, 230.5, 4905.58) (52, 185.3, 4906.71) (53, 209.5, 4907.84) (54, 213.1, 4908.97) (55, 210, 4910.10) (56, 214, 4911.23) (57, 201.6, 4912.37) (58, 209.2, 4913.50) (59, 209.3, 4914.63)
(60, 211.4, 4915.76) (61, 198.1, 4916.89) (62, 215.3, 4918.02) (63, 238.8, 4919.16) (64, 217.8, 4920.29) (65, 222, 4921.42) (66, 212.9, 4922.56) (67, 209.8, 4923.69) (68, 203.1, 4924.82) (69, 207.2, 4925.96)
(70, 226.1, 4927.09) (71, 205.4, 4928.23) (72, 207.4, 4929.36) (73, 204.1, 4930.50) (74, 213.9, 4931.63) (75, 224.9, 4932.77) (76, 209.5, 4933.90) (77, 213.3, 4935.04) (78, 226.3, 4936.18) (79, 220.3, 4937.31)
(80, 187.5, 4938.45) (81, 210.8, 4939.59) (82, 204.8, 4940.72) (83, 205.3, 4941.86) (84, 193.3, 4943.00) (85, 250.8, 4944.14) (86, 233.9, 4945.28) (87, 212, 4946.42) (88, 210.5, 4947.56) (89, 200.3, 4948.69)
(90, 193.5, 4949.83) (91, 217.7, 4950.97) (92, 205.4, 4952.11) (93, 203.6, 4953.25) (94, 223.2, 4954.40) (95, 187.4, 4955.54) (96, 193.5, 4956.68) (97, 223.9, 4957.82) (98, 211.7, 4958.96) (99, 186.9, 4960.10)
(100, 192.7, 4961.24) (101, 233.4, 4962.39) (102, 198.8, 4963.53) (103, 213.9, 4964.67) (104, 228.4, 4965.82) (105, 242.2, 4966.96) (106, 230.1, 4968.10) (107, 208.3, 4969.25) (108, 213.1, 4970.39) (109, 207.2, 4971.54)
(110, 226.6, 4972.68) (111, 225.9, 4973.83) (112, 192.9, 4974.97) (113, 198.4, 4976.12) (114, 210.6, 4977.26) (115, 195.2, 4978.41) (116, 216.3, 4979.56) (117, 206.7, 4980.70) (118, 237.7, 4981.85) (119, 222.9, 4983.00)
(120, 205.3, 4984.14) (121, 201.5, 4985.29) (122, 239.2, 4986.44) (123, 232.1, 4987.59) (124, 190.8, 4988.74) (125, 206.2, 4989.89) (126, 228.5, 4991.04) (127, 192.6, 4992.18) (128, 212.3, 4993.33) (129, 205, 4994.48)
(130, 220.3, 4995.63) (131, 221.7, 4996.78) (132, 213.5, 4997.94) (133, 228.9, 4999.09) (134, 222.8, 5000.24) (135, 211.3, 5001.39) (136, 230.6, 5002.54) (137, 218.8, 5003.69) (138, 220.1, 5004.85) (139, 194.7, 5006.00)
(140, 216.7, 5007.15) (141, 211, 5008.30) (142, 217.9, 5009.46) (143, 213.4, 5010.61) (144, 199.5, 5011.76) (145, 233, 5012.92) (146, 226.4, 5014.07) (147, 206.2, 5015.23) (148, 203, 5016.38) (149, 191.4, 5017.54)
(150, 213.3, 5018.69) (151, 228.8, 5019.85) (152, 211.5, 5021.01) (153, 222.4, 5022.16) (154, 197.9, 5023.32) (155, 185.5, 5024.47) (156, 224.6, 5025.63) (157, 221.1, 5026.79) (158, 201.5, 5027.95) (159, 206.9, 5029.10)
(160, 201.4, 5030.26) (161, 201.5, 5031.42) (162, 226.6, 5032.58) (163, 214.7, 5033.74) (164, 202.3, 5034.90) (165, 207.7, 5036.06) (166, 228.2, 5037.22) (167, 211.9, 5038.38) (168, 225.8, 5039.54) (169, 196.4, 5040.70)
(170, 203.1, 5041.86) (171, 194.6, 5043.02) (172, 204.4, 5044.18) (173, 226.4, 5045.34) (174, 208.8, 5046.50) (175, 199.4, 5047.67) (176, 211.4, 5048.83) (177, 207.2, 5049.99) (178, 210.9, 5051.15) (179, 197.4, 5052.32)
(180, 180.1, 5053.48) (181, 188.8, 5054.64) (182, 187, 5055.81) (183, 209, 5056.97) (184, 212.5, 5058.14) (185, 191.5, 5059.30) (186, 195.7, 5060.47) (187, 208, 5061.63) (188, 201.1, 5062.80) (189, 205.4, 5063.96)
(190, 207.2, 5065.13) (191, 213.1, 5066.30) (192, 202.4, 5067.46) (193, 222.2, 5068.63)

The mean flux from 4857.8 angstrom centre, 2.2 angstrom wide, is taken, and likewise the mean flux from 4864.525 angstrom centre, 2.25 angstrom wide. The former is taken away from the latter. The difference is 9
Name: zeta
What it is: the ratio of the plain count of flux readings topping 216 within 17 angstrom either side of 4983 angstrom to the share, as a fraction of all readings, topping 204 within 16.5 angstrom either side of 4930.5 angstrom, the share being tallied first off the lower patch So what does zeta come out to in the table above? 15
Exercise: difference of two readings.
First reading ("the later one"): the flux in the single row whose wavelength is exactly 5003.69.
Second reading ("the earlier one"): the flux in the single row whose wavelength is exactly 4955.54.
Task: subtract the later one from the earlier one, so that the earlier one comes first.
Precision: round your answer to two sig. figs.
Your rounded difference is -31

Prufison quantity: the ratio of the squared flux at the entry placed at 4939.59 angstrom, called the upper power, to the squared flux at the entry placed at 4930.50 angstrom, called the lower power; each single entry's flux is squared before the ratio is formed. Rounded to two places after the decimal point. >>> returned 1.07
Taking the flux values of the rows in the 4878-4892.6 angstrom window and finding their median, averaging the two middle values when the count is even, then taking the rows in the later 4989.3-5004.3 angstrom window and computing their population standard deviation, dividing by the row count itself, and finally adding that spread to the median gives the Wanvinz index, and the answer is 221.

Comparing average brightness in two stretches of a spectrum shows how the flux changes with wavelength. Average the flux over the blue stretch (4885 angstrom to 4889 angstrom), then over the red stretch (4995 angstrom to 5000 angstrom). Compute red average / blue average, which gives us 1.05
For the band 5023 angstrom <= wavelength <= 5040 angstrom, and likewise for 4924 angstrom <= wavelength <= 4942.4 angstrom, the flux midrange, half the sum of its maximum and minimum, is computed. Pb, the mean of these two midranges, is 207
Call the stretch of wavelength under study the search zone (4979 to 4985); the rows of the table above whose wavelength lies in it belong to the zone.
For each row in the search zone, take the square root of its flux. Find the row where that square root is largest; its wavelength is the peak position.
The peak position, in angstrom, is 4981.85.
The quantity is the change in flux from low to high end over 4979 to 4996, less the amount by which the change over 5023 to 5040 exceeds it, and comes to -20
